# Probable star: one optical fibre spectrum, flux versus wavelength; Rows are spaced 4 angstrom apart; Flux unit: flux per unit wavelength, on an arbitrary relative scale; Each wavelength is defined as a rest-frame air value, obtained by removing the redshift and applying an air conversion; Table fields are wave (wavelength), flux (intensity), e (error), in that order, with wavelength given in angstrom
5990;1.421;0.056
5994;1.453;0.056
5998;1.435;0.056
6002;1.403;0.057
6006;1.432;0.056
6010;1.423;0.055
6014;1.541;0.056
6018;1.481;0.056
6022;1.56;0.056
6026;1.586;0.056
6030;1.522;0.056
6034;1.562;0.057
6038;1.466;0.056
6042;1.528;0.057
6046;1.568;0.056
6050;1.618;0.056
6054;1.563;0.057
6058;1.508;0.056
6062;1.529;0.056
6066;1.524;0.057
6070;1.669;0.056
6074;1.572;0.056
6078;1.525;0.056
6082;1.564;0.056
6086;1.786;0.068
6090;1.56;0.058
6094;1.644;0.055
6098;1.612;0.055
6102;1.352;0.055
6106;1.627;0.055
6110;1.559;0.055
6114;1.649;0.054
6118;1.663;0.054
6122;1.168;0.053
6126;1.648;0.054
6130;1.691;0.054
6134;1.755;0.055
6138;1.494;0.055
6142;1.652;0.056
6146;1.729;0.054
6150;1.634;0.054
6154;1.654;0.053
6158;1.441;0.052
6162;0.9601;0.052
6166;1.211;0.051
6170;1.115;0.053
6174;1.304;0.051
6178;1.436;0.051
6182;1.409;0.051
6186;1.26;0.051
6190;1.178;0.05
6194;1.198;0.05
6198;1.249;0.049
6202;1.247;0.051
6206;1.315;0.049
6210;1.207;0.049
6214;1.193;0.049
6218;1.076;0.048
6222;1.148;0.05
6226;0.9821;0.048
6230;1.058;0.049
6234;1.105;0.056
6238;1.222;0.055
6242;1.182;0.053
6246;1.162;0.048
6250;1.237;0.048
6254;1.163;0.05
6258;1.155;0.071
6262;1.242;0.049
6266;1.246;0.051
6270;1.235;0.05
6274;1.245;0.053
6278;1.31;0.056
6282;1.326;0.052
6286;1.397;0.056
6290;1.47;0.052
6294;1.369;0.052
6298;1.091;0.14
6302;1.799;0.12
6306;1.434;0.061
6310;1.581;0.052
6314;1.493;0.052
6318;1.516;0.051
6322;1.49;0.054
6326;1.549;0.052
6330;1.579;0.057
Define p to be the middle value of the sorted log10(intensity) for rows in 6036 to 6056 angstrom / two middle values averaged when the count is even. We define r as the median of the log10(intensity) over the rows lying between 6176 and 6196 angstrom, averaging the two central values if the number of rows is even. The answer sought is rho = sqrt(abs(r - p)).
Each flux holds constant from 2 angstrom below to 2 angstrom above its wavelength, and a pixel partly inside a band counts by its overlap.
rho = 0.31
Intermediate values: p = 0.194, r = 0.100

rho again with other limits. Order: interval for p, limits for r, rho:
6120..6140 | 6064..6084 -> 0.15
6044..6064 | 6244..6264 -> 0.36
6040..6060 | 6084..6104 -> 0.12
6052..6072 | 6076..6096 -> 0.10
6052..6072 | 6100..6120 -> 0.16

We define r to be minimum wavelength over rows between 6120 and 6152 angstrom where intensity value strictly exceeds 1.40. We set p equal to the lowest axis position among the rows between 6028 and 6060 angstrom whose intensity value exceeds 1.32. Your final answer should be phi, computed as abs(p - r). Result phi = 96 angstrom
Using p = 6030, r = 6126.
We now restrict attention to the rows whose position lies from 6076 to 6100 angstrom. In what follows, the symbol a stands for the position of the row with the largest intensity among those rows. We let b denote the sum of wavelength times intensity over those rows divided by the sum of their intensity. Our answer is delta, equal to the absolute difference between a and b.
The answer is 2.1 angstrom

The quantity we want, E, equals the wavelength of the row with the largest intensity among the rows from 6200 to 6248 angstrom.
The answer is 6206 angstrom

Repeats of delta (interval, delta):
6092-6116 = 10.0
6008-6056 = 17.7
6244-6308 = 24.5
